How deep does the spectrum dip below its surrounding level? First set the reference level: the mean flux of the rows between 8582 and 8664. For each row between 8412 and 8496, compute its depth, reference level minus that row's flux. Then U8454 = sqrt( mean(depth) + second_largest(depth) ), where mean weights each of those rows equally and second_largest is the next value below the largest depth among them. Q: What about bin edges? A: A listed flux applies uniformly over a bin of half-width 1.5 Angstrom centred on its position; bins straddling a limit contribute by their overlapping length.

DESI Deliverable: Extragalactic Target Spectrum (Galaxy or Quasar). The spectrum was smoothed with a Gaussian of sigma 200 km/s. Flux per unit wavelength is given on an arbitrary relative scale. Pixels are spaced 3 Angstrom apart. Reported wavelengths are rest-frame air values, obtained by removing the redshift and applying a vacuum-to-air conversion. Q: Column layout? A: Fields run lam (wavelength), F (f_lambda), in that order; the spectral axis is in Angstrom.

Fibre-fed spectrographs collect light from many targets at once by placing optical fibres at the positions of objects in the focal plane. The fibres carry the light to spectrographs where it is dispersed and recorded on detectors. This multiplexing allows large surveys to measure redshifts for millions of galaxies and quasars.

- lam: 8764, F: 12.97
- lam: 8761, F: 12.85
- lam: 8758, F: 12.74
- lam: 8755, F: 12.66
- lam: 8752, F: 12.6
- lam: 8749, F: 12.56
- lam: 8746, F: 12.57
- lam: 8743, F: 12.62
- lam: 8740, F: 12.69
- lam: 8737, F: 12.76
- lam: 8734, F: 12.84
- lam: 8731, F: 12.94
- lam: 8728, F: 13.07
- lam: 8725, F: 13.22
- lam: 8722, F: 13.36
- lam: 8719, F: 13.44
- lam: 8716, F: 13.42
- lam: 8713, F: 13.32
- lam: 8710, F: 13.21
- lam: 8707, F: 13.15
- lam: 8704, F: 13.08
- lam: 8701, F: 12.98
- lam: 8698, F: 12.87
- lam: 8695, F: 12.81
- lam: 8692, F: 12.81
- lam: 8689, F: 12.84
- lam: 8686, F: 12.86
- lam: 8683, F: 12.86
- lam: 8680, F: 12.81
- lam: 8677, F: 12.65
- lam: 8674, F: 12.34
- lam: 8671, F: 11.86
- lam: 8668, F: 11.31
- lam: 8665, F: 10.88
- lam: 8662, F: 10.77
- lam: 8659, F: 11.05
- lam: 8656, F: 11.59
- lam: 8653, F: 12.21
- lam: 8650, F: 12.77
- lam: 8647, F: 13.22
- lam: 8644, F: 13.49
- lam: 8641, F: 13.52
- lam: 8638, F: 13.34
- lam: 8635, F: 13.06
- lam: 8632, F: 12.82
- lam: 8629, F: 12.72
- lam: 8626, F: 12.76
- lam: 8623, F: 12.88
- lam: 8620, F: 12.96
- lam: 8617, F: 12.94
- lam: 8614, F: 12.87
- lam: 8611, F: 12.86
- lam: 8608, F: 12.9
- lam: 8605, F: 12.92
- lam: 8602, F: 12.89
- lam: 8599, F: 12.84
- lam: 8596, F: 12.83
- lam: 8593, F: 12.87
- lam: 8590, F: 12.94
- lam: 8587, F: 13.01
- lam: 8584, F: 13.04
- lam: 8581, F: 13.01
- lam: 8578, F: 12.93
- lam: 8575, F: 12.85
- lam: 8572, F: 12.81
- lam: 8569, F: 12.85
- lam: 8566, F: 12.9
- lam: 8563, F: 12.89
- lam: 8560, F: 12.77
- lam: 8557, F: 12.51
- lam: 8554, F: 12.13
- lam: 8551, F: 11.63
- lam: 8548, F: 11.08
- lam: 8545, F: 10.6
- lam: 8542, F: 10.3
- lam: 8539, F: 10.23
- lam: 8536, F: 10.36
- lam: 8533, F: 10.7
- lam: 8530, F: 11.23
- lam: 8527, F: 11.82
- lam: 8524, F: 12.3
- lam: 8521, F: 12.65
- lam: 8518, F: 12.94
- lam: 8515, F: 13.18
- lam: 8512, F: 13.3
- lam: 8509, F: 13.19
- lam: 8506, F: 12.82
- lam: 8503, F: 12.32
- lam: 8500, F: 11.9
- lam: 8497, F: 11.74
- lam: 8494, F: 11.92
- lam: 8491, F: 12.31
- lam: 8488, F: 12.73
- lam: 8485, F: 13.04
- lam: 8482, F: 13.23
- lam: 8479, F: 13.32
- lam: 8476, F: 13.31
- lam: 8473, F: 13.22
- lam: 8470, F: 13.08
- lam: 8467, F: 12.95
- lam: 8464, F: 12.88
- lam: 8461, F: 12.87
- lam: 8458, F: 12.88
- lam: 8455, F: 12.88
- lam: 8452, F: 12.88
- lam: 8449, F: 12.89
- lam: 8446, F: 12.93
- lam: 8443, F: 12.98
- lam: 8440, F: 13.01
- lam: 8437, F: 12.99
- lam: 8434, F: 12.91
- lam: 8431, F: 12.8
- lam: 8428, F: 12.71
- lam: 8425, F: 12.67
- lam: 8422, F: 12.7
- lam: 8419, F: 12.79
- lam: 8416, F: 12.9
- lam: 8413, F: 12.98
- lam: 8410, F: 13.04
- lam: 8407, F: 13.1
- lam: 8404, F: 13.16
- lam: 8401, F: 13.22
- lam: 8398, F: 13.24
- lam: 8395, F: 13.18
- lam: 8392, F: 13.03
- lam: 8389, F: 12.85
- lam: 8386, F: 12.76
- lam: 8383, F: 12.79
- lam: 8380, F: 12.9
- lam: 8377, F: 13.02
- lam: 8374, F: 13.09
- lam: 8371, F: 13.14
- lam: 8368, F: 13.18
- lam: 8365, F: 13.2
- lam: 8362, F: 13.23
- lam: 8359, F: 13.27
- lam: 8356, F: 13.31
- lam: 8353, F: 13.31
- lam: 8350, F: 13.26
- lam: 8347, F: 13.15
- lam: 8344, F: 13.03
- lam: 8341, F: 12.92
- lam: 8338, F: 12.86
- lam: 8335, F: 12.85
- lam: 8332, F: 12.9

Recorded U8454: 0.5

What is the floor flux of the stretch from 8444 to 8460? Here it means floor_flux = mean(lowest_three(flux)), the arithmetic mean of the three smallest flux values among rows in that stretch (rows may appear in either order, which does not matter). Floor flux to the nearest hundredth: 12.88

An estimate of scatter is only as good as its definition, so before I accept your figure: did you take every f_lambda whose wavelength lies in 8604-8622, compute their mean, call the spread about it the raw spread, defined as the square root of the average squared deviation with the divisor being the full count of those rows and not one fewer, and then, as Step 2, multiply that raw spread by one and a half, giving 0.05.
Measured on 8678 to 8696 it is 0.03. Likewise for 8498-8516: 0.77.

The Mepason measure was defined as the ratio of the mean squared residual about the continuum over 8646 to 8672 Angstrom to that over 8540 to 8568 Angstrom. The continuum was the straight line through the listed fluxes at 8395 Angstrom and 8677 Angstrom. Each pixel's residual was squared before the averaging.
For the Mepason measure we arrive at 1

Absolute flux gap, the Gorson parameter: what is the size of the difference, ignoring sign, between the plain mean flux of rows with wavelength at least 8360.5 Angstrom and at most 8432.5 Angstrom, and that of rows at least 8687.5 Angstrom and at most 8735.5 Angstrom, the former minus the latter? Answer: 0.10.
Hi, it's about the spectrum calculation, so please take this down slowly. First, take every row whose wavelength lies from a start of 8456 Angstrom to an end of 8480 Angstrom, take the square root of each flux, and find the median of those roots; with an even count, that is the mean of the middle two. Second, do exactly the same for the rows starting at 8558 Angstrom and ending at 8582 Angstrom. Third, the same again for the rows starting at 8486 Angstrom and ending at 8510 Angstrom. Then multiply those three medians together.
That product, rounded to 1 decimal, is 45.4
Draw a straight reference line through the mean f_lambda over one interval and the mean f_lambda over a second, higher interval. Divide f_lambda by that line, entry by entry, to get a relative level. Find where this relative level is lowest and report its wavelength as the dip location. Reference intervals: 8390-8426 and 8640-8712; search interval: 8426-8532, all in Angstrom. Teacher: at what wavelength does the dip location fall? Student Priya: 8530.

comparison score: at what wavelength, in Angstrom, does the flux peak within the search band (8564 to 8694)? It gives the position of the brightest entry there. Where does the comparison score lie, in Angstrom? 8641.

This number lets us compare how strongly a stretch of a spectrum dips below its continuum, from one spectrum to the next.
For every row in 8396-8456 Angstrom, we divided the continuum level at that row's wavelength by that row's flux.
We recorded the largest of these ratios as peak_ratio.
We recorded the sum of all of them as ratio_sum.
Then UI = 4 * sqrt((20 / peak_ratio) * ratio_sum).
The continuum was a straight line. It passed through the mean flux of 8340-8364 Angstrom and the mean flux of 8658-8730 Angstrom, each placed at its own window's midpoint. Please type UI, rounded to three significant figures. 79.2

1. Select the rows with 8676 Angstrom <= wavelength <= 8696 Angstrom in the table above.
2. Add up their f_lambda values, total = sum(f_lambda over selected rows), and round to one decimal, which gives 89.6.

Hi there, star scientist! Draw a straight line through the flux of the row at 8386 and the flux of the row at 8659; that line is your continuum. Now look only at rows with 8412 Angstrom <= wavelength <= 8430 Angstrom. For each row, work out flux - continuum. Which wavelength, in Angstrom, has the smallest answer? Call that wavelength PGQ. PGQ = 8425 Angstrom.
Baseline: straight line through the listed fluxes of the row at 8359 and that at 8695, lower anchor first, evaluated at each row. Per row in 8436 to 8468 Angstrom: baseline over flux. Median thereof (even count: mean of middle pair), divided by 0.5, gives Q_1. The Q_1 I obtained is 2.04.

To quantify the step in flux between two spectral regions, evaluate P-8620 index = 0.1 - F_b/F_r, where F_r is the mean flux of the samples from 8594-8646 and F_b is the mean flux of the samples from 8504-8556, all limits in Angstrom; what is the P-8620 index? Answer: -0.81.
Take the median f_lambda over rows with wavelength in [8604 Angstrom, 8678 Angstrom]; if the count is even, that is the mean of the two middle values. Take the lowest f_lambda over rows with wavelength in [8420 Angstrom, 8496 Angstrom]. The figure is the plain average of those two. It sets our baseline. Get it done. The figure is 12.4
